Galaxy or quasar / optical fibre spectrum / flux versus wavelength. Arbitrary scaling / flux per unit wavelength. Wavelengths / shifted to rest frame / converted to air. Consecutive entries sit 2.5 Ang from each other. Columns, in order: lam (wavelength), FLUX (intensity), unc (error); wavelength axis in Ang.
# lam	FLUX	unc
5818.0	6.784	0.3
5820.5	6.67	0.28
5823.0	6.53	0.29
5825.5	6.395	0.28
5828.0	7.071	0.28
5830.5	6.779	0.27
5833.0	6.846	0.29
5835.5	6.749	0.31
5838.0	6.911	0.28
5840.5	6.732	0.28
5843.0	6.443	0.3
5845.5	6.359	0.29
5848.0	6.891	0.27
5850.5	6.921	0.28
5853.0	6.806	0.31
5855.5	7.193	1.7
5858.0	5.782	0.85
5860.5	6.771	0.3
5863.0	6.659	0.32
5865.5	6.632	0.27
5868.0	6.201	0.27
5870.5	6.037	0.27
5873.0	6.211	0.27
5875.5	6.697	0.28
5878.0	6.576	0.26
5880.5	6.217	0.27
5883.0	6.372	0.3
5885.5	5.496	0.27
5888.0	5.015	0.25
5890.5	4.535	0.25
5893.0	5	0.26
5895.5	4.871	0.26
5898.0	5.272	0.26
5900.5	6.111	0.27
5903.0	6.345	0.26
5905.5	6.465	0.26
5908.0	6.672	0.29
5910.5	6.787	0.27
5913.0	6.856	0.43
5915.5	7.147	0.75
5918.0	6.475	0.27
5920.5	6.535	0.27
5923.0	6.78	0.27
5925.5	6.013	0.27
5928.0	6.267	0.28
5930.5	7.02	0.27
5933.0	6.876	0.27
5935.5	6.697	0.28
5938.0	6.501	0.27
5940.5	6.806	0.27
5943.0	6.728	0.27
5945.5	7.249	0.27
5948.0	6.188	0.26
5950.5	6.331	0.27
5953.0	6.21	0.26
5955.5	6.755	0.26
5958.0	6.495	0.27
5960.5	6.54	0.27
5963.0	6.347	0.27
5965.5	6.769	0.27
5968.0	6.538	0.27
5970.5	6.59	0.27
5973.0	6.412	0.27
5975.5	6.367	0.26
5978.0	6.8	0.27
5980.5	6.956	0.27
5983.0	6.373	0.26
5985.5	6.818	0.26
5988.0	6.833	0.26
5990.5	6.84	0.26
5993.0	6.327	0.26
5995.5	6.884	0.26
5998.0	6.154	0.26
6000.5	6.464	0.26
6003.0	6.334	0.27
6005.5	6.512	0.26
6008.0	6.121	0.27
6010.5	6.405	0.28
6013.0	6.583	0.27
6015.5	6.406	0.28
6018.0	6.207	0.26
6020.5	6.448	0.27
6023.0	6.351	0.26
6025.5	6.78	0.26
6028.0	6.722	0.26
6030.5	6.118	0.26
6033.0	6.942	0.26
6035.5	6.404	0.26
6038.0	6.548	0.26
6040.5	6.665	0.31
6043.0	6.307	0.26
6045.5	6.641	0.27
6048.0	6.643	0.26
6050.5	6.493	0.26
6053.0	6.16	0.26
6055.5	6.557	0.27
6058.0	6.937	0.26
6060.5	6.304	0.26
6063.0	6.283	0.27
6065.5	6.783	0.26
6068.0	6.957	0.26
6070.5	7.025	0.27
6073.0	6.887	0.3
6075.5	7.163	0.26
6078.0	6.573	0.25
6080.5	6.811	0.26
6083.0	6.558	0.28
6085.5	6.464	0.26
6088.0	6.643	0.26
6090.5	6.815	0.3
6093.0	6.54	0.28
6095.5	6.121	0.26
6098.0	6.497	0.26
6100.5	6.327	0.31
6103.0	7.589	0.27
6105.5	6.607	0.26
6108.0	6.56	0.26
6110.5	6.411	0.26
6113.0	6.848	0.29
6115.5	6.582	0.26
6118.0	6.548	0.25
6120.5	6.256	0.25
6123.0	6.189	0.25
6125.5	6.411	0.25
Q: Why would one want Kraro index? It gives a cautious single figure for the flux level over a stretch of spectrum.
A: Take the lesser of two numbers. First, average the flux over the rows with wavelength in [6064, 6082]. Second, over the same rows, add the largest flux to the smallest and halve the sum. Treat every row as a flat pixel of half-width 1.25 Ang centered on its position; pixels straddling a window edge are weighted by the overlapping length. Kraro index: 6.87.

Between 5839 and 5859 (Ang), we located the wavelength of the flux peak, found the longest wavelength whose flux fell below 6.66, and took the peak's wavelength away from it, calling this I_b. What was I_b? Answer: 2.5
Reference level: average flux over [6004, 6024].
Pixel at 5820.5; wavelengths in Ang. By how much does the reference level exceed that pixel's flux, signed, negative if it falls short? -0.3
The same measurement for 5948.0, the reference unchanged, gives 0.2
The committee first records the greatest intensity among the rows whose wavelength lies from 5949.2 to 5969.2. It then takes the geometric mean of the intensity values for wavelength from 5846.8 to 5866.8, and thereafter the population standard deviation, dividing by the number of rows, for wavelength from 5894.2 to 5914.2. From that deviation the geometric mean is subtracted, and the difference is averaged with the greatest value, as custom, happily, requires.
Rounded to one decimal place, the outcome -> 0.4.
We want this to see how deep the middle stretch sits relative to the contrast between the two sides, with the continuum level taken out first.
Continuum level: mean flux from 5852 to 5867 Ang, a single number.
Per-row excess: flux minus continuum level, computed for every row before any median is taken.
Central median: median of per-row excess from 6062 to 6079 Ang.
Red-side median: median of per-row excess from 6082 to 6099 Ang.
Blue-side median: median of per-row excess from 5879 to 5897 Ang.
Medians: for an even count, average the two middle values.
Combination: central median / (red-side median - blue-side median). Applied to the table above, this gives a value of 0.2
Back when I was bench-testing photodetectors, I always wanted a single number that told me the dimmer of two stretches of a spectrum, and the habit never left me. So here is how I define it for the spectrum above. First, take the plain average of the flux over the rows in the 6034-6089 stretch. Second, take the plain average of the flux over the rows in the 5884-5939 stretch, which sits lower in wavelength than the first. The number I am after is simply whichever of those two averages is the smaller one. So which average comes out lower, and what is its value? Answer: 6.17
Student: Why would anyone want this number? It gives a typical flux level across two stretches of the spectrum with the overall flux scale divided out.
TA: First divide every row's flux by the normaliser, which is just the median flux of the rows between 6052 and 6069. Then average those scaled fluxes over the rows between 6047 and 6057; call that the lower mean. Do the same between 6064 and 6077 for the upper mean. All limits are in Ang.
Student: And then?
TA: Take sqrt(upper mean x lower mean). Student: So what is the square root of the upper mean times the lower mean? 1.02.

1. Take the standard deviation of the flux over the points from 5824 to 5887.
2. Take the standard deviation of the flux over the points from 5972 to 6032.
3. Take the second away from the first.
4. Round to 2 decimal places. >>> 0.14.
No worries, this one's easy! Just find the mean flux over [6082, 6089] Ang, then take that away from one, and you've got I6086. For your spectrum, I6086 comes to -5.55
